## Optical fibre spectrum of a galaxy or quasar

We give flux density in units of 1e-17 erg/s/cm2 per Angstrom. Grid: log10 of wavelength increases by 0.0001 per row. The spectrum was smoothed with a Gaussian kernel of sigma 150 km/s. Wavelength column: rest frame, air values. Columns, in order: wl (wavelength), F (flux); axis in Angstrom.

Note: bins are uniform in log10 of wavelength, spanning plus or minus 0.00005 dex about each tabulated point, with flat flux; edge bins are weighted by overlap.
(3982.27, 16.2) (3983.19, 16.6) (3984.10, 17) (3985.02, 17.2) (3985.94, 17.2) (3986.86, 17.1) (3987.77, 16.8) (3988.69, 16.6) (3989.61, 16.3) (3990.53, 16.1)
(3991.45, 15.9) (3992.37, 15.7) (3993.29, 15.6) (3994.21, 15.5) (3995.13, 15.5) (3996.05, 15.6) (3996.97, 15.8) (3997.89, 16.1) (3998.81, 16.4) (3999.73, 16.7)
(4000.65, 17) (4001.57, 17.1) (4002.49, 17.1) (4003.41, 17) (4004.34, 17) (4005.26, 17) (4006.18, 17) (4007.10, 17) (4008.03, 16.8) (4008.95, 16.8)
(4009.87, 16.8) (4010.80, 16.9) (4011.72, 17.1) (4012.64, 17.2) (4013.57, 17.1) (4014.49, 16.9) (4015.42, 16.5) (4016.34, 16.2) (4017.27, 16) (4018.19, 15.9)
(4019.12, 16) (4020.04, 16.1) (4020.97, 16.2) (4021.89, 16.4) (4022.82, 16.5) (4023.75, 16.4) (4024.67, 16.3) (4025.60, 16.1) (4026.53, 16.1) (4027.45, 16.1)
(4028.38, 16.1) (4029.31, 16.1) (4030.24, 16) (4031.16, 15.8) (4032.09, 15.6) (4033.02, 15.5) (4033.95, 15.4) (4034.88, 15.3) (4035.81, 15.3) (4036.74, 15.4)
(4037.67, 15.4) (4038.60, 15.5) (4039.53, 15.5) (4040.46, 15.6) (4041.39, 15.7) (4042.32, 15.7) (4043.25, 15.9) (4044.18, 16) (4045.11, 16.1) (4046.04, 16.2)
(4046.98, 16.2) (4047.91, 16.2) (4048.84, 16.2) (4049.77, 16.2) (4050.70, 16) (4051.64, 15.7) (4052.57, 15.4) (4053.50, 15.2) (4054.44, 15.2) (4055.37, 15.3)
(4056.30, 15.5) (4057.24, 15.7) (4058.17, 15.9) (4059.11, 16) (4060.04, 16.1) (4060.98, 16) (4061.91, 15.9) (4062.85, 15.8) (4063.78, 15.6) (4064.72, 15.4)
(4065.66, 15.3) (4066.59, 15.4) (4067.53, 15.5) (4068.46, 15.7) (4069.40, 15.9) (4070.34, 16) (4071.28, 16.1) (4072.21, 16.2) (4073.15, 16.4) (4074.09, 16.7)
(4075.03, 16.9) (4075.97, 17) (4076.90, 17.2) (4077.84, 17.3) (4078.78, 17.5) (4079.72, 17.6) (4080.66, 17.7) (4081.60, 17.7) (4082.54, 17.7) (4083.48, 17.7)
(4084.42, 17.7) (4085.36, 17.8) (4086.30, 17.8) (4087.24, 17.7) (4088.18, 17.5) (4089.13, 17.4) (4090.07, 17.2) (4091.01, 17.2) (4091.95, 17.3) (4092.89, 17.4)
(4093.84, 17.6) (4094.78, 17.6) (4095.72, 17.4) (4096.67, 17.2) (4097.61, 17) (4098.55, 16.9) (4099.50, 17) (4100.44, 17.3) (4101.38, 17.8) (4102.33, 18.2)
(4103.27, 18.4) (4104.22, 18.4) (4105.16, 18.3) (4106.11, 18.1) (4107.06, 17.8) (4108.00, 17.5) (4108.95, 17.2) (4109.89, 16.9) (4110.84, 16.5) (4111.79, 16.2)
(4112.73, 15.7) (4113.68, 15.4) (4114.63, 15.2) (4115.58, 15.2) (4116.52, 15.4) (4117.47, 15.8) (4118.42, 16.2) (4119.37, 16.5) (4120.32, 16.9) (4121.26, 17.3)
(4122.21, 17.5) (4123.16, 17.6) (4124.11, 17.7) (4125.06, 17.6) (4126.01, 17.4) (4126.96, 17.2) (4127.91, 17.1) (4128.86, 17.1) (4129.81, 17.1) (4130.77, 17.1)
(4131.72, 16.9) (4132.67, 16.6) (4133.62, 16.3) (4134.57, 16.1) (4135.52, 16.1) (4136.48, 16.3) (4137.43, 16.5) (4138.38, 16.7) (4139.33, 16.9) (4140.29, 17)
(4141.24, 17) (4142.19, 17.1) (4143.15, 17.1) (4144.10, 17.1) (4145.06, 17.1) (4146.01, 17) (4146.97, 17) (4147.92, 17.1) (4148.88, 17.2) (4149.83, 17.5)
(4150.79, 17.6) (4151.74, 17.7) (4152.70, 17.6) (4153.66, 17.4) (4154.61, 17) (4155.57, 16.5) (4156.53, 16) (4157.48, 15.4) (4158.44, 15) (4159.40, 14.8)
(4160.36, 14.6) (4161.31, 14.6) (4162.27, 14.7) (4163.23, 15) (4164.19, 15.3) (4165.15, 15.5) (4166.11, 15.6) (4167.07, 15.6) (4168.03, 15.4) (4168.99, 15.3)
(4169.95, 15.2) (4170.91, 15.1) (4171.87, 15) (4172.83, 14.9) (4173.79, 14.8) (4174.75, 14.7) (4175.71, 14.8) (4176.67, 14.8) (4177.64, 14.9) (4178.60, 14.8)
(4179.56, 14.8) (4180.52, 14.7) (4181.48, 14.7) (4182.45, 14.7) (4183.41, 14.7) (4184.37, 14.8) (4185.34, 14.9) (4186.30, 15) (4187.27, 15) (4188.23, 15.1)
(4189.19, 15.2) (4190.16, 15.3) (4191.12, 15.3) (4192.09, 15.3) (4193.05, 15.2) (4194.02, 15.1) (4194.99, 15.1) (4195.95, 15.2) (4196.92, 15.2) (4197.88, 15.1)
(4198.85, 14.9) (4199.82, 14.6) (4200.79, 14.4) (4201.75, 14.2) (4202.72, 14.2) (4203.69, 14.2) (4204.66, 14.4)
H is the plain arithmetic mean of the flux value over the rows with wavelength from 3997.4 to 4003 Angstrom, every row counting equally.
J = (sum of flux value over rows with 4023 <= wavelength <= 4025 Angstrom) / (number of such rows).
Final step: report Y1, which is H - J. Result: 0.4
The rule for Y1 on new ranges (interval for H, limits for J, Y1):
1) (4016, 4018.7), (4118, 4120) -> -0.3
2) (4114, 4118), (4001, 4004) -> -1.7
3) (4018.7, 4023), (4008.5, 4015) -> -0.7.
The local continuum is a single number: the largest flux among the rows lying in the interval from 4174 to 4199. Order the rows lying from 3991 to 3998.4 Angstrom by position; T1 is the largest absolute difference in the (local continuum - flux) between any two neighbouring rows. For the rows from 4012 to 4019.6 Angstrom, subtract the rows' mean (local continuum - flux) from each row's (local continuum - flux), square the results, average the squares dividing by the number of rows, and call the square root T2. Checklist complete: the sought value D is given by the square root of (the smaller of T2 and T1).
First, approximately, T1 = 0.30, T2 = 0.49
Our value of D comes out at 0.55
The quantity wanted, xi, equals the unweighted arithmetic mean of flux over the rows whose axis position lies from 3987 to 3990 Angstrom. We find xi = 16.6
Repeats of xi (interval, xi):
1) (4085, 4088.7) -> 17.7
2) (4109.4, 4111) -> 16.7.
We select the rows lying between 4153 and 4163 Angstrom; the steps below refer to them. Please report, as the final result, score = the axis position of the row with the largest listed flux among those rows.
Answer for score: 4153.66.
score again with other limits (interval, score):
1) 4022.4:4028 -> 4022.82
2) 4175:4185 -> 4177.64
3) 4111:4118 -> 4111.79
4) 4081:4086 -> 4085.36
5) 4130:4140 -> 4130.77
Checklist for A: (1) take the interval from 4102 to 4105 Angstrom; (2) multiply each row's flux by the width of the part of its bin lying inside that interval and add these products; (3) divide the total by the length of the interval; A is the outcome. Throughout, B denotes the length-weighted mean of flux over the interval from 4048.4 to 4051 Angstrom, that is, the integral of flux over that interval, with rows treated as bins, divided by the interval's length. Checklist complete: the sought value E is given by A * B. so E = 297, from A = 18.4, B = 16.2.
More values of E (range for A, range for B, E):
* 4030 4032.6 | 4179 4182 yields 233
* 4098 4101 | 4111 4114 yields 272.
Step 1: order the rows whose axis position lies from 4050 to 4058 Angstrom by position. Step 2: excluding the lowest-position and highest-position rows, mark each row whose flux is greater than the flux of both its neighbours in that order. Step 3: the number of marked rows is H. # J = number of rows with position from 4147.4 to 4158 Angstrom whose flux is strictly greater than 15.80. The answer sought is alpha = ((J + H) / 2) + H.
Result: 5.0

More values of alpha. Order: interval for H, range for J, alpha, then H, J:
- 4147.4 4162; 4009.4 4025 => 10.0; 1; 17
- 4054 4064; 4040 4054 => 6.0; 1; 9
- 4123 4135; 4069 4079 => 7.0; 1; 11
